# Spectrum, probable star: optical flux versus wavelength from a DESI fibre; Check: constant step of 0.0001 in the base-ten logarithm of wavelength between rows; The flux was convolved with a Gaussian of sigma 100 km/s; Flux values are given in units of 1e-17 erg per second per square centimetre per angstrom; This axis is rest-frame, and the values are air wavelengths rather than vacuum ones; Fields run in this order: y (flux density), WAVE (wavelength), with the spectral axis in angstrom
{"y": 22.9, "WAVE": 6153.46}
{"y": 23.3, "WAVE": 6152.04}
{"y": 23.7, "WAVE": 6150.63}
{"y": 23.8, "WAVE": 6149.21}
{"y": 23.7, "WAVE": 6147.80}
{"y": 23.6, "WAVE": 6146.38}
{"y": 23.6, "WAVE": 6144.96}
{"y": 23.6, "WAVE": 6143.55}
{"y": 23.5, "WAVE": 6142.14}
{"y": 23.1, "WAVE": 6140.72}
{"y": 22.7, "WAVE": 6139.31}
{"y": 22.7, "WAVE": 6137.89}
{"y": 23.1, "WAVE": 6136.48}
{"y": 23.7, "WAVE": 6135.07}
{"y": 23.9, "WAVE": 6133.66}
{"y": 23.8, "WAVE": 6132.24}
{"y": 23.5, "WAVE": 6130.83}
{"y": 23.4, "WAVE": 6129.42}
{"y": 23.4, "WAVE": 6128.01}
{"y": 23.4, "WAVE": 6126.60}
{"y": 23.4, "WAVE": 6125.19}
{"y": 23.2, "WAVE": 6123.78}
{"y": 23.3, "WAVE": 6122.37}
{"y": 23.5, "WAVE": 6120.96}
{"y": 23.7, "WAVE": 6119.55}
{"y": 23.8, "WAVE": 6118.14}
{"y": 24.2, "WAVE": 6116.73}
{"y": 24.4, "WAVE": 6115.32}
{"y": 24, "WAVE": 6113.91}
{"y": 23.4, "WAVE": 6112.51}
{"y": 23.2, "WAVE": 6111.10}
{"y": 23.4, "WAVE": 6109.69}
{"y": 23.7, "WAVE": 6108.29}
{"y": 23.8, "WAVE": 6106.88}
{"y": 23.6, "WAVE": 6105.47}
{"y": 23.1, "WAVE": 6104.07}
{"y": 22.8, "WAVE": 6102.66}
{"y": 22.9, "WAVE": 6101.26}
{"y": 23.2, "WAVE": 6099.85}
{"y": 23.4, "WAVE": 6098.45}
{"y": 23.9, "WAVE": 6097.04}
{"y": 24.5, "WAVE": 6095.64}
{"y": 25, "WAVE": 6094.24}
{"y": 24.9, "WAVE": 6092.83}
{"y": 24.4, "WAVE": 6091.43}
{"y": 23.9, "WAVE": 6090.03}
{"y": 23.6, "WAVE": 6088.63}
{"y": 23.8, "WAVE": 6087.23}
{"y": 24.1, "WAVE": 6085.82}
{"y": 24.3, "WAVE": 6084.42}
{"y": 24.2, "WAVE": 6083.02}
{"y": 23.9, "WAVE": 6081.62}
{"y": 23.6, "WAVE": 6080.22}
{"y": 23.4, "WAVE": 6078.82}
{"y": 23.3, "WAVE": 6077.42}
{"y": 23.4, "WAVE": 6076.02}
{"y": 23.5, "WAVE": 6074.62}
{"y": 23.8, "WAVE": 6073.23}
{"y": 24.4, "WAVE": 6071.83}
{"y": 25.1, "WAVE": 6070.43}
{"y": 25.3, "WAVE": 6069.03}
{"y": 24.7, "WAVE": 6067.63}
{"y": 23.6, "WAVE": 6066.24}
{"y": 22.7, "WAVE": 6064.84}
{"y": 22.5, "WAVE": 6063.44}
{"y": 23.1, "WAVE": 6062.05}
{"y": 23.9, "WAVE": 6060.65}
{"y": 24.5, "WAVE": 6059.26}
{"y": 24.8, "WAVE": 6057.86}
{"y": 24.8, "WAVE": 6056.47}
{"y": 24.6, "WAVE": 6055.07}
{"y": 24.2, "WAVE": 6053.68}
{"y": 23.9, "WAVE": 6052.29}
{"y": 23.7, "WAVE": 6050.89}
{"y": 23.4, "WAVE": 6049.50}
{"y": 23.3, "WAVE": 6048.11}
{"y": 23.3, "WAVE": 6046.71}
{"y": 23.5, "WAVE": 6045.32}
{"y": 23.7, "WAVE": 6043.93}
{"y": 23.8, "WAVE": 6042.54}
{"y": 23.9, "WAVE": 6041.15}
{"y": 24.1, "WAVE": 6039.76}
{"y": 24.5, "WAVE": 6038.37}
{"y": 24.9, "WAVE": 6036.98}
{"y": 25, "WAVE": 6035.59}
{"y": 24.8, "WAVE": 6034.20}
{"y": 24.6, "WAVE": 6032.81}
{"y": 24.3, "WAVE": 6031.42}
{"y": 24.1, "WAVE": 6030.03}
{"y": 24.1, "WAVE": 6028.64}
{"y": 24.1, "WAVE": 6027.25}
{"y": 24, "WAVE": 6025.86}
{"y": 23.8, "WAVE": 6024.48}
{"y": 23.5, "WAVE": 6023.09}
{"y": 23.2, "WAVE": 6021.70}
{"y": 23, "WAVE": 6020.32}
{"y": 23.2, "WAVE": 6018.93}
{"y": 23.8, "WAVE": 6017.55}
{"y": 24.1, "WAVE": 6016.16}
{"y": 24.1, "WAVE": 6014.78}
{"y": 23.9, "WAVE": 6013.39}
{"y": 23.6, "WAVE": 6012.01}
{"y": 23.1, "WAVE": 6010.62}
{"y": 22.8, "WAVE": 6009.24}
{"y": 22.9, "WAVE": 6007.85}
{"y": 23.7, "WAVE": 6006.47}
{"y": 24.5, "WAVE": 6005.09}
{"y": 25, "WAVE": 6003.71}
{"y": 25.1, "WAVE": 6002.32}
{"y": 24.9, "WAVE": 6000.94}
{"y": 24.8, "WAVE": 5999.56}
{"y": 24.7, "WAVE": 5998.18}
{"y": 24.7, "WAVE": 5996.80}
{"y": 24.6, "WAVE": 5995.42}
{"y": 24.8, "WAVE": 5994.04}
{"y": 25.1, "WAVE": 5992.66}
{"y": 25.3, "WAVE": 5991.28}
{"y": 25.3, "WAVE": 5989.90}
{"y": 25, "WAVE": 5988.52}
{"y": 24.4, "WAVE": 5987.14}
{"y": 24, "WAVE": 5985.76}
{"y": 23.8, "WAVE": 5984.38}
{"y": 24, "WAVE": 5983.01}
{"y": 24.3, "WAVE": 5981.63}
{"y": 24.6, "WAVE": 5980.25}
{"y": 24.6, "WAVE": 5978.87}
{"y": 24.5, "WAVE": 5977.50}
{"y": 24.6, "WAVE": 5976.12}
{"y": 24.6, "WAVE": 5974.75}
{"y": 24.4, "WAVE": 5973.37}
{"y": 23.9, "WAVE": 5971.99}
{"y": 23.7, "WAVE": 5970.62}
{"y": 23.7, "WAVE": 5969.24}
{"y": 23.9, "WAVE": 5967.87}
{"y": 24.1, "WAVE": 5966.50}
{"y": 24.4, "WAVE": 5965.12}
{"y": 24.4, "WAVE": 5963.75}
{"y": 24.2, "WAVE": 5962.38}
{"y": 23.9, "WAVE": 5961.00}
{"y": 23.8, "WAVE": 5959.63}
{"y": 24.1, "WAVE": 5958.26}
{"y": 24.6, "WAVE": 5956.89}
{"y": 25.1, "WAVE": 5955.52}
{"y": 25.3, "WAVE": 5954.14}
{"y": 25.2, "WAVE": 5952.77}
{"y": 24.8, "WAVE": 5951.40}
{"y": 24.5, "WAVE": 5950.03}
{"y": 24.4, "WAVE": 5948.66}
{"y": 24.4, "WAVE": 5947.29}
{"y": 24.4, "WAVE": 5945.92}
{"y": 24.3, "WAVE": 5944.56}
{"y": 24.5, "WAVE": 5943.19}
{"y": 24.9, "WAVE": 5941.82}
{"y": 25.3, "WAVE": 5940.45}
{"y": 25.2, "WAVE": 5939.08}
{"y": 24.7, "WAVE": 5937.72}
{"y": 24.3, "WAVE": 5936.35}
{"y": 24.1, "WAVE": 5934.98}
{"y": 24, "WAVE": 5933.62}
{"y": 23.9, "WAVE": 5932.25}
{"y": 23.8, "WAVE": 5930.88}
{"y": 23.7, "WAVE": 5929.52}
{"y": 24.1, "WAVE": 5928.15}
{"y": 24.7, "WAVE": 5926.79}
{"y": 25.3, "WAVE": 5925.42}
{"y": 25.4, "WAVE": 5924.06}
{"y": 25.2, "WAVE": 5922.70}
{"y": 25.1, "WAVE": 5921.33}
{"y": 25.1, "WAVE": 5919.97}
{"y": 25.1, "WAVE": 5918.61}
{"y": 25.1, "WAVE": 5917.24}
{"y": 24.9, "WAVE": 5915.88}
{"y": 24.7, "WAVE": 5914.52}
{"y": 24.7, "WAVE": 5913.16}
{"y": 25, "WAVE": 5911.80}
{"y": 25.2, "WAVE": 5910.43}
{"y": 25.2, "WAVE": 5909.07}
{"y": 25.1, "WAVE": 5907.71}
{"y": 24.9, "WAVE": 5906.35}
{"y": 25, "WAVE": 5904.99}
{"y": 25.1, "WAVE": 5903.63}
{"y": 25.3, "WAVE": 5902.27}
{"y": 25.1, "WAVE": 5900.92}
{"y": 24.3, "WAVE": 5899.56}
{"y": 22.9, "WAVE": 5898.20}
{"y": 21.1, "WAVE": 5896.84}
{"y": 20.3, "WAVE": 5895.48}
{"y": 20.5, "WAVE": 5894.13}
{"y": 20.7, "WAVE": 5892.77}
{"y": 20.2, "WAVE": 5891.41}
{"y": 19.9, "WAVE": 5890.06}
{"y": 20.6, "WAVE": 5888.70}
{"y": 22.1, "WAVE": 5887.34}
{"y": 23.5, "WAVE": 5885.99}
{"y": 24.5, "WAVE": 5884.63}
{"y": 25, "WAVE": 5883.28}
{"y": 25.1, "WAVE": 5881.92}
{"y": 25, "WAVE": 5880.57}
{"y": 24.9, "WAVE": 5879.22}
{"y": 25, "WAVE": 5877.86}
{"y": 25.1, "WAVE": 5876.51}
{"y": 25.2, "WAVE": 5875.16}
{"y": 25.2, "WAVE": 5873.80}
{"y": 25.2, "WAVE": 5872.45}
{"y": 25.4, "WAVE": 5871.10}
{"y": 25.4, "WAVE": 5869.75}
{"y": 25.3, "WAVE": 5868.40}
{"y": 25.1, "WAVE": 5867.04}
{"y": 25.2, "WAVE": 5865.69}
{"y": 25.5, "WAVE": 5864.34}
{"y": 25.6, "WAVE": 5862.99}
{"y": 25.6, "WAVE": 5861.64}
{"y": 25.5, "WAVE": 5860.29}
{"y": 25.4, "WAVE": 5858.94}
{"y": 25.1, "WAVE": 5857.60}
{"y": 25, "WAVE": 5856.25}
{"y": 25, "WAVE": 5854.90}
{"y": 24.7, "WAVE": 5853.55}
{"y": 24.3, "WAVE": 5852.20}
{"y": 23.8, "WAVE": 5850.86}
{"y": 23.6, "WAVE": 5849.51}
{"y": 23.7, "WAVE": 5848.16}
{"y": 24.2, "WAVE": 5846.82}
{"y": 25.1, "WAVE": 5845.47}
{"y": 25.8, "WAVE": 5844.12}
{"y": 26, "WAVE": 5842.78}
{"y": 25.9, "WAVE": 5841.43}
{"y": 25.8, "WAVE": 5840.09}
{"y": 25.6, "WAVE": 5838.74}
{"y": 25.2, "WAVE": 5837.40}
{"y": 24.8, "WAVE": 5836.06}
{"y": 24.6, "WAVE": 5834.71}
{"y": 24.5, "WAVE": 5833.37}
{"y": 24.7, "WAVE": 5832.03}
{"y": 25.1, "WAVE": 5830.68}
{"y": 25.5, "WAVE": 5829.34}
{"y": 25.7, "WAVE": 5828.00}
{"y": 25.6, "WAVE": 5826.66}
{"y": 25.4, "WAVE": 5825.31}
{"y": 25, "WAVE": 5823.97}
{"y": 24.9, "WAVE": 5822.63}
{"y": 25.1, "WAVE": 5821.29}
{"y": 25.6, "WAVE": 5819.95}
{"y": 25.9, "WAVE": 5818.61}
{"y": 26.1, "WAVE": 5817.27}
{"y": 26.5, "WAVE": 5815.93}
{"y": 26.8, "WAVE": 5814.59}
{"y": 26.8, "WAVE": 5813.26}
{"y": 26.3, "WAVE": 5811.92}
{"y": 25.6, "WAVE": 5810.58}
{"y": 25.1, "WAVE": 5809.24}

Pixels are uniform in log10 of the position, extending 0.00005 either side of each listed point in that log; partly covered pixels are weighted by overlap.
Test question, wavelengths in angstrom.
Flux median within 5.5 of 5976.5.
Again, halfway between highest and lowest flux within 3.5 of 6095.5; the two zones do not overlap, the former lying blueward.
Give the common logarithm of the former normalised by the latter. 0.0062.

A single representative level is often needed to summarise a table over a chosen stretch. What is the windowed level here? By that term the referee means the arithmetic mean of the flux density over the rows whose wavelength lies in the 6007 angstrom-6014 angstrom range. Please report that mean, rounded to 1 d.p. 23.3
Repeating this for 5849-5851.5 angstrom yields 23.7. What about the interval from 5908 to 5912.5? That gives 25.1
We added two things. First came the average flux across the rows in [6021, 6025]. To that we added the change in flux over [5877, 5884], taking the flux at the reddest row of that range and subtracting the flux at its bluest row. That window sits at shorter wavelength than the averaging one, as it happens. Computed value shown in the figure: 23.5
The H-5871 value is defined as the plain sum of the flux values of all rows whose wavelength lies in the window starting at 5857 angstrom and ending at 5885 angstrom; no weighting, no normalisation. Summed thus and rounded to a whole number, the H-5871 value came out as 529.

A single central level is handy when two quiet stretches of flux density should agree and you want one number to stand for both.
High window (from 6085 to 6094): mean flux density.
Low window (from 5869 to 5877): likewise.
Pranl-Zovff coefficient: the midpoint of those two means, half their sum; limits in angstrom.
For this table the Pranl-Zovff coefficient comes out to 24.7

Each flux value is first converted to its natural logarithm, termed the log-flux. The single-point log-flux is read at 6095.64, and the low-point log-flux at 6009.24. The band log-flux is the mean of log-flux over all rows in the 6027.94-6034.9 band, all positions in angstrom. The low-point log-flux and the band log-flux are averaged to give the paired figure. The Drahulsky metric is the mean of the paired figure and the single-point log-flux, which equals 3.18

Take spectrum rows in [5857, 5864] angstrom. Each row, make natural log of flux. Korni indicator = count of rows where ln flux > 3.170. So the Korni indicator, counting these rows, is 5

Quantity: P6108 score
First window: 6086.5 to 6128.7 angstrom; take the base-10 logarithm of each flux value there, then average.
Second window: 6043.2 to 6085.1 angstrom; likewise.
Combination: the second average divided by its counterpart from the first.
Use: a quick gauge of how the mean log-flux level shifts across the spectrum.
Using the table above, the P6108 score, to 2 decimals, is 1.00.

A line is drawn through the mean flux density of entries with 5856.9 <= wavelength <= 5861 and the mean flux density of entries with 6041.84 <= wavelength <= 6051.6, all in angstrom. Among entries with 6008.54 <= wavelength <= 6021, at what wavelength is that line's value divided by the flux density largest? 6009.24 angstrom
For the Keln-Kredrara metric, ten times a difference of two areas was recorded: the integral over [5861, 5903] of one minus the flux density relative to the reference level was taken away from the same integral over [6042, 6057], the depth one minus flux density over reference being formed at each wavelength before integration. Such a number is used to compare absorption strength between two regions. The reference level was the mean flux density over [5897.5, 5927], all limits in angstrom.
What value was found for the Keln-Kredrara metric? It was -11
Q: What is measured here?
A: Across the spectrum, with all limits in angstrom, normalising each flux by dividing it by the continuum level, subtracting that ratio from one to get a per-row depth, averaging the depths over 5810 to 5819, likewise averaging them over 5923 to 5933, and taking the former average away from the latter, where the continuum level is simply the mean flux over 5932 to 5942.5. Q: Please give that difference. 0.076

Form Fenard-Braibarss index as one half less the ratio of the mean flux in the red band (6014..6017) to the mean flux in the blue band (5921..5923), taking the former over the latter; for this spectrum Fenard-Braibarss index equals -0.46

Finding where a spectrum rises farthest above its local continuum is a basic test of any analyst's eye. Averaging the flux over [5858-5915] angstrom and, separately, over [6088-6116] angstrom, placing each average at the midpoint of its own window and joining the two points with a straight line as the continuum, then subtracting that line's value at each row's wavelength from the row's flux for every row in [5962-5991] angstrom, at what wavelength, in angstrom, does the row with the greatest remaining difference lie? 5989.90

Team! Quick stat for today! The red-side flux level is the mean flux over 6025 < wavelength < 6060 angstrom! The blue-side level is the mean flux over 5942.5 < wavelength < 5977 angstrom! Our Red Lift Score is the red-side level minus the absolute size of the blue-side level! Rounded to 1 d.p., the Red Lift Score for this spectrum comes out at -0.2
